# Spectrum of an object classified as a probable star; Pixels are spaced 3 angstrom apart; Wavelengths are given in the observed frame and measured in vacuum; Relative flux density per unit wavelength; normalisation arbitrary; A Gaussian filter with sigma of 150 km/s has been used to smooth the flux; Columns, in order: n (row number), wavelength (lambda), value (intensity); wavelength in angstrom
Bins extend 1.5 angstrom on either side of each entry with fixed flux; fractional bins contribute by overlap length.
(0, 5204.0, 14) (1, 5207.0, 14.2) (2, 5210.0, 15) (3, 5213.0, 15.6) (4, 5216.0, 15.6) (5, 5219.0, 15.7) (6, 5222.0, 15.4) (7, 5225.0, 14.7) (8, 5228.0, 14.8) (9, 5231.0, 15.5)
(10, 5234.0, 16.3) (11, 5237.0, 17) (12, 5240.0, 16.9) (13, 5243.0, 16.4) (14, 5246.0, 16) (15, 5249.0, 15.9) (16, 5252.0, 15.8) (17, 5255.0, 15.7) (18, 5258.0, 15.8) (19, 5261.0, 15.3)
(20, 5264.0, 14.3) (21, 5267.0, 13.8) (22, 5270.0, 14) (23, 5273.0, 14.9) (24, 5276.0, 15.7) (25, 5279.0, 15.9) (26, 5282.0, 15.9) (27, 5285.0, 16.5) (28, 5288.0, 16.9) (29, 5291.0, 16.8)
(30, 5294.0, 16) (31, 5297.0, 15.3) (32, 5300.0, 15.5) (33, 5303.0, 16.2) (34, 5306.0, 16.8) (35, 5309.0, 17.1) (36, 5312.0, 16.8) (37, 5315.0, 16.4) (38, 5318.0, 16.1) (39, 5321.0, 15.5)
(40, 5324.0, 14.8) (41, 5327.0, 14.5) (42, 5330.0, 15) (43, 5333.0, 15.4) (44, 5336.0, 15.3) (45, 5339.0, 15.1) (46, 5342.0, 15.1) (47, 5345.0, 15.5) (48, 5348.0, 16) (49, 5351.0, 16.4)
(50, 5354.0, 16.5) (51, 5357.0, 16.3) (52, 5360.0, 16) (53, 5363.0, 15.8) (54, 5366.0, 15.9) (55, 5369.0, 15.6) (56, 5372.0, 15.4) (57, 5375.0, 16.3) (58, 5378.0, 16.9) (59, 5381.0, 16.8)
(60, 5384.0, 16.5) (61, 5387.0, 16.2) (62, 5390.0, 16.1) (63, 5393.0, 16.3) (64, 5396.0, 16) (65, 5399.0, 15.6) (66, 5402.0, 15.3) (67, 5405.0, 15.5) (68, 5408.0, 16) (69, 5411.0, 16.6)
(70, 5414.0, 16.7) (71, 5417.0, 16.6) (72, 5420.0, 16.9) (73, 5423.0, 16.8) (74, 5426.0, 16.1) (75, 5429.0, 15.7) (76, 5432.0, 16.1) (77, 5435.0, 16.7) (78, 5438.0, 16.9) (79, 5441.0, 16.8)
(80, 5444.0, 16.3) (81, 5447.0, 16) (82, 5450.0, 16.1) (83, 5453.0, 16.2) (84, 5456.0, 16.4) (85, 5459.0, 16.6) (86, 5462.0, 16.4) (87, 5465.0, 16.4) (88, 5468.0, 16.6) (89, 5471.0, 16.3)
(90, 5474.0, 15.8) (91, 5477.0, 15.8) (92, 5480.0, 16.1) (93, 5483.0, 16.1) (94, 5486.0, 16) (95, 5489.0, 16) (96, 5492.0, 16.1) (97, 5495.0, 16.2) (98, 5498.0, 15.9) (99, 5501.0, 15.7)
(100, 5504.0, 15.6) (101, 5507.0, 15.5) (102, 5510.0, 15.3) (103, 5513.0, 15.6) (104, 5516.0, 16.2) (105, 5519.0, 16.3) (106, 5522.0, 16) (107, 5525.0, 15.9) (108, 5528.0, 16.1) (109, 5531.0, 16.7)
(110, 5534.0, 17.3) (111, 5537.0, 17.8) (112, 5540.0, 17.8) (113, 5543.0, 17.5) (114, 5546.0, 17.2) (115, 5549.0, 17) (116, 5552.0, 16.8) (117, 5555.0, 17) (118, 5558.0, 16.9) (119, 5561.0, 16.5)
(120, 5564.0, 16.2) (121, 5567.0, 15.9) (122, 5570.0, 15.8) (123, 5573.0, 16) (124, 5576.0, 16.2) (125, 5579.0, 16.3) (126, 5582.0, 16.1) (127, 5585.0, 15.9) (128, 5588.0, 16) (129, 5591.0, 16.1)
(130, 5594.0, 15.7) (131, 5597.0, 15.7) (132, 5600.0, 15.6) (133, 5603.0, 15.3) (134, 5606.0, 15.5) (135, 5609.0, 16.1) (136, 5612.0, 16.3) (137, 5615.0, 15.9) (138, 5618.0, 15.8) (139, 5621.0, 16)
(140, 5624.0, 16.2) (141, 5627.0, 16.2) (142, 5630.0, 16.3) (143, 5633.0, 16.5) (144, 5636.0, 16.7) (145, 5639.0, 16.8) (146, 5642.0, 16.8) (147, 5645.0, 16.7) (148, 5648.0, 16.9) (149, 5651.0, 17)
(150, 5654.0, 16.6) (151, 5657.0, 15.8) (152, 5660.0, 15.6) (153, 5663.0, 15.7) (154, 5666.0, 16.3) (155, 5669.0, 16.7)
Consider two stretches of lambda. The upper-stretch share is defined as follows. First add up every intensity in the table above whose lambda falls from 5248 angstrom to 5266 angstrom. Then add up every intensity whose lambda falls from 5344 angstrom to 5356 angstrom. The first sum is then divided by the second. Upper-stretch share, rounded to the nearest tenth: 1.4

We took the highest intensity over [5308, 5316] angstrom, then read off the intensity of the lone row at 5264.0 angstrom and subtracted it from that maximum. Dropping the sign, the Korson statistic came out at 2.8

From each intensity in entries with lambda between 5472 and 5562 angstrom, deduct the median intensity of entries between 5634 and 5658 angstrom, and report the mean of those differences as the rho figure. -0.4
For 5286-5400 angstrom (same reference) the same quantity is -0.8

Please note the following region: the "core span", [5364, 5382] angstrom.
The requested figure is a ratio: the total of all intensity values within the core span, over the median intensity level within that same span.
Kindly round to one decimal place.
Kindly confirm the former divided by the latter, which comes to 6.0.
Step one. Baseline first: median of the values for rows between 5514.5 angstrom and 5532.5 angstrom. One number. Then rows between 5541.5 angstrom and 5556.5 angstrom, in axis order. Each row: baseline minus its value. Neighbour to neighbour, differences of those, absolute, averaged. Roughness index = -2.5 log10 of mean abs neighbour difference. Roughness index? 1.6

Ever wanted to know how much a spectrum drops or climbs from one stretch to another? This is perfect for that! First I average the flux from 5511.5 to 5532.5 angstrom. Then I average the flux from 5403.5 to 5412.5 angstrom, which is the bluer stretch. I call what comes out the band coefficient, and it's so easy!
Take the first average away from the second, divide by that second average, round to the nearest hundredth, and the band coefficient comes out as -0.01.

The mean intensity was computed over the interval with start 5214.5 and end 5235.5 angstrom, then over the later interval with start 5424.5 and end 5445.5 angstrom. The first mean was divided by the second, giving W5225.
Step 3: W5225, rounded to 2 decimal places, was 0.94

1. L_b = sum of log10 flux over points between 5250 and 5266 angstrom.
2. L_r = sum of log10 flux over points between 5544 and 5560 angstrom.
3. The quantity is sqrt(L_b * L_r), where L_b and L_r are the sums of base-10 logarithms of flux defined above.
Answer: 6.04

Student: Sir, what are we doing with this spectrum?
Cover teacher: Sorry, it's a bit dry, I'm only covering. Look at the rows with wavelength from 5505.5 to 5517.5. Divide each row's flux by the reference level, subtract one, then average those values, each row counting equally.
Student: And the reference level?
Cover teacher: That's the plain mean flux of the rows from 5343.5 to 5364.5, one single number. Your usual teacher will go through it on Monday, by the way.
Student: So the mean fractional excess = -0.03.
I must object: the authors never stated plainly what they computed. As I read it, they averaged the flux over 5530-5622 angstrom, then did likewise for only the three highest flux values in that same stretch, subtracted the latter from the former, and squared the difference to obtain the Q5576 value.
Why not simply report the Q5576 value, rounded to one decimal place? 1.8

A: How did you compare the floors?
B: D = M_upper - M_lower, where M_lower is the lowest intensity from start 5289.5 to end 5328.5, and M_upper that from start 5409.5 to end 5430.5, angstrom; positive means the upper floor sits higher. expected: 1.2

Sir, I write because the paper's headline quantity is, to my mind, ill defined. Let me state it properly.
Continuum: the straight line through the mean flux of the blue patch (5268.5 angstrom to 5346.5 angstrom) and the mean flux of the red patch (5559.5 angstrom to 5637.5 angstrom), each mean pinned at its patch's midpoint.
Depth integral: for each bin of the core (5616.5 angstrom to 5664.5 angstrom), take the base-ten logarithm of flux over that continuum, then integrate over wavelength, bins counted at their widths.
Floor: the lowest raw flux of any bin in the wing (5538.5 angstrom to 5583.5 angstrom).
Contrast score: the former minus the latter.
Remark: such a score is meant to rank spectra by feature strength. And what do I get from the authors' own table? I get -15.5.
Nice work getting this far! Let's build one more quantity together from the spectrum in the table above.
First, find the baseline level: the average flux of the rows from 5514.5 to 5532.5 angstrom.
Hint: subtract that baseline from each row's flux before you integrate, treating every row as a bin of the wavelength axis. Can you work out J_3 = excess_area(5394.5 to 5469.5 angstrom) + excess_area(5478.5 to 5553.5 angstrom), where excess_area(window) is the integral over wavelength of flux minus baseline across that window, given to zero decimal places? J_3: 18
